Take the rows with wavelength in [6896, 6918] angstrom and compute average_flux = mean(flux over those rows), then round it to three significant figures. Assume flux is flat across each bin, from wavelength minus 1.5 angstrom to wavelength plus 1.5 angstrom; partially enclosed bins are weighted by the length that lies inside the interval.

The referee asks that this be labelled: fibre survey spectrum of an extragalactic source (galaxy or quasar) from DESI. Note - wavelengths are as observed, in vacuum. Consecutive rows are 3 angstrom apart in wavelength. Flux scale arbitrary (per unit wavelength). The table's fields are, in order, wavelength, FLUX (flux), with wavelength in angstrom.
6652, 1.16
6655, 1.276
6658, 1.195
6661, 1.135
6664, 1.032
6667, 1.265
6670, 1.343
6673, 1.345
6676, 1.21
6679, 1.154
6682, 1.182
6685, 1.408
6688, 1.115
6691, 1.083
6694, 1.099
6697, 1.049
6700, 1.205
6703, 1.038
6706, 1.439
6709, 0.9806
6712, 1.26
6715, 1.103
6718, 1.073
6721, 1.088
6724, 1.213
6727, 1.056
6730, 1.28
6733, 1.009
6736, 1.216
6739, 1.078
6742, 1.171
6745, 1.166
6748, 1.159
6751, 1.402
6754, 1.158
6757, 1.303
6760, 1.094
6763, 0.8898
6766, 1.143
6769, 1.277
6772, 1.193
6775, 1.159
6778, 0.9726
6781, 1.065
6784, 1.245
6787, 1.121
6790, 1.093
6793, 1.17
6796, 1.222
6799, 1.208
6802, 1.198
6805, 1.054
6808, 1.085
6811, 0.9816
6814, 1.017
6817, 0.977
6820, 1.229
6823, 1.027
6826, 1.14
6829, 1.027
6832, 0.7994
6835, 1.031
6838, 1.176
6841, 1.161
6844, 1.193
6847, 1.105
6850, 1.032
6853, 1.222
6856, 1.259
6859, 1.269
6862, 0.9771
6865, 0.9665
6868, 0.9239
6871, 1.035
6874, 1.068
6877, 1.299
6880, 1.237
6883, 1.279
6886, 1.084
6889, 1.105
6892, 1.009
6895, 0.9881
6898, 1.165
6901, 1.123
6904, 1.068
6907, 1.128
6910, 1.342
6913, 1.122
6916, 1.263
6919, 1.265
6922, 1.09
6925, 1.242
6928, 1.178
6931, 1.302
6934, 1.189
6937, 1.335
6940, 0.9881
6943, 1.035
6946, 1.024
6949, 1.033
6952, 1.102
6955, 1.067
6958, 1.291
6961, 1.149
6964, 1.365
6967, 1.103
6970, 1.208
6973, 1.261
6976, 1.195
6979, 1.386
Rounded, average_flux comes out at 1.17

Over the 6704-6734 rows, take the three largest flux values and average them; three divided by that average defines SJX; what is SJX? 2.26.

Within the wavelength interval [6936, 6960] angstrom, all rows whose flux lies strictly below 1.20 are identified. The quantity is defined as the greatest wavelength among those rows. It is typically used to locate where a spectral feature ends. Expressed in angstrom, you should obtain 6955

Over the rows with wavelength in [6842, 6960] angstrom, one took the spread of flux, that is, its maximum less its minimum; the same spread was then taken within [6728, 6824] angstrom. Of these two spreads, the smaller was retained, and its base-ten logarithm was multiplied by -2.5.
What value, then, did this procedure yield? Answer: 0.95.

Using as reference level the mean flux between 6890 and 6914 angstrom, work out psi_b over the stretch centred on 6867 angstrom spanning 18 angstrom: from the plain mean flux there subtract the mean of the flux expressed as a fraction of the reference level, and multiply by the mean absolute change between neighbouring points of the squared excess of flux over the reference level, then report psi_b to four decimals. 0.0012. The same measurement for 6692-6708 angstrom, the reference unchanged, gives 0.0032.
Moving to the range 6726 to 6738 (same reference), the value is 0.0016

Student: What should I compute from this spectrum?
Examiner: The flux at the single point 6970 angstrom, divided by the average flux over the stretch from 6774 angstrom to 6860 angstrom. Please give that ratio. 1.09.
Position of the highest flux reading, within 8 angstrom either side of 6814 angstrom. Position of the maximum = 6820 angstrom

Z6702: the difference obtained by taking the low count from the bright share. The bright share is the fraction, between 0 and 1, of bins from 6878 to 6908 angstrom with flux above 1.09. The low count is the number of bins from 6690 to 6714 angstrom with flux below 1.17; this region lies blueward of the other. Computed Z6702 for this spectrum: -4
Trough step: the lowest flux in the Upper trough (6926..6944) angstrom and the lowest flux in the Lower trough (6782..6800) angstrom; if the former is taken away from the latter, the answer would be 0.10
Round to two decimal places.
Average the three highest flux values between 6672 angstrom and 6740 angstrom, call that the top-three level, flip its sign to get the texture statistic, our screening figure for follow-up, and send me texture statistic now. -1.40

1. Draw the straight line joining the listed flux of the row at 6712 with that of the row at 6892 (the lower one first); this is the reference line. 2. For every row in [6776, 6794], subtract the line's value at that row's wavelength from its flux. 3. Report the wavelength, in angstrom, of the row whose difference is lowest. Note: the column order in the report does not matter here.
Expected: 6778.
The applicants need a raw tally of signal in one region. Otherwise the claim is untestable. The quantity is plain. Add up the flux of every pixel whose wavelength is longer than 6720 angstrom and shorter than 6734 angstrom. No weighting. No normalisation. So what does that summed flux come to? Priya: 5.6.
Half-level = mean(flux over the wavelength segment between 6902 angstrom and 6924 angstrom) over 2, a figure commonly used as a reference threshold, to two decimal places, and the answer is 0.59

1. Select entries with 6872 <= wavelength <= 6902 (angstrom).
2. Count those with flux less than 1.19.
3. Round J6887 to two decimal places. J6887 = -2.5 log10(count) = -2.11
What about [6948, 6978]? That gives -1.75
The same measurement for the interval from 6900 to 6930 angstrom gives -1.95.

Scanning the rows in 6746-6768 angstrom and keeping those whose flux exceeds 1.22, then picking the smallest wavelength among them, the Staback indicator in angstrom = 6751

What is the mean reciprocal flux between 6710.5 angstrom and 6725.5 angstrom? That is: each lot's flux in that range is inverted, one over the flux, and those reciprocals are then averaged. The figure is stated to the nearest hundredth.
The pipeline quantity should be 0.88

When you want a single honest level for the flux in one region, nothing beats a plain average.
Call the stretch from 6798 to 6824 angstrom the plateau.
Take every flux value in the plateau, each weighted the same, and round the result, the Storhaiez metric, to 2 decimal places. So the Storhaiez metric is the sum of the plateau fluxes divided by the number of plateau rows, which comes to 1.09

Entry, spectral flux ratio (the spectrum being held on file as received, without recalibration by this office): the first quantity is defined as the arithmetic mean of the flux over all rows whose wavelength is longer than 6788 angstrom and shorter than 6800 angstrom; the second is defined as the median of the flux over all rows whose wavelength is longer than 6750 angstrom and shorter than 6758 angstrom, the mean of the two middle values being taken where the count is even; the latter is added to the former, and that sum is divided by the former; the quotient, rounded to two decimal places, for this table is 2.11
